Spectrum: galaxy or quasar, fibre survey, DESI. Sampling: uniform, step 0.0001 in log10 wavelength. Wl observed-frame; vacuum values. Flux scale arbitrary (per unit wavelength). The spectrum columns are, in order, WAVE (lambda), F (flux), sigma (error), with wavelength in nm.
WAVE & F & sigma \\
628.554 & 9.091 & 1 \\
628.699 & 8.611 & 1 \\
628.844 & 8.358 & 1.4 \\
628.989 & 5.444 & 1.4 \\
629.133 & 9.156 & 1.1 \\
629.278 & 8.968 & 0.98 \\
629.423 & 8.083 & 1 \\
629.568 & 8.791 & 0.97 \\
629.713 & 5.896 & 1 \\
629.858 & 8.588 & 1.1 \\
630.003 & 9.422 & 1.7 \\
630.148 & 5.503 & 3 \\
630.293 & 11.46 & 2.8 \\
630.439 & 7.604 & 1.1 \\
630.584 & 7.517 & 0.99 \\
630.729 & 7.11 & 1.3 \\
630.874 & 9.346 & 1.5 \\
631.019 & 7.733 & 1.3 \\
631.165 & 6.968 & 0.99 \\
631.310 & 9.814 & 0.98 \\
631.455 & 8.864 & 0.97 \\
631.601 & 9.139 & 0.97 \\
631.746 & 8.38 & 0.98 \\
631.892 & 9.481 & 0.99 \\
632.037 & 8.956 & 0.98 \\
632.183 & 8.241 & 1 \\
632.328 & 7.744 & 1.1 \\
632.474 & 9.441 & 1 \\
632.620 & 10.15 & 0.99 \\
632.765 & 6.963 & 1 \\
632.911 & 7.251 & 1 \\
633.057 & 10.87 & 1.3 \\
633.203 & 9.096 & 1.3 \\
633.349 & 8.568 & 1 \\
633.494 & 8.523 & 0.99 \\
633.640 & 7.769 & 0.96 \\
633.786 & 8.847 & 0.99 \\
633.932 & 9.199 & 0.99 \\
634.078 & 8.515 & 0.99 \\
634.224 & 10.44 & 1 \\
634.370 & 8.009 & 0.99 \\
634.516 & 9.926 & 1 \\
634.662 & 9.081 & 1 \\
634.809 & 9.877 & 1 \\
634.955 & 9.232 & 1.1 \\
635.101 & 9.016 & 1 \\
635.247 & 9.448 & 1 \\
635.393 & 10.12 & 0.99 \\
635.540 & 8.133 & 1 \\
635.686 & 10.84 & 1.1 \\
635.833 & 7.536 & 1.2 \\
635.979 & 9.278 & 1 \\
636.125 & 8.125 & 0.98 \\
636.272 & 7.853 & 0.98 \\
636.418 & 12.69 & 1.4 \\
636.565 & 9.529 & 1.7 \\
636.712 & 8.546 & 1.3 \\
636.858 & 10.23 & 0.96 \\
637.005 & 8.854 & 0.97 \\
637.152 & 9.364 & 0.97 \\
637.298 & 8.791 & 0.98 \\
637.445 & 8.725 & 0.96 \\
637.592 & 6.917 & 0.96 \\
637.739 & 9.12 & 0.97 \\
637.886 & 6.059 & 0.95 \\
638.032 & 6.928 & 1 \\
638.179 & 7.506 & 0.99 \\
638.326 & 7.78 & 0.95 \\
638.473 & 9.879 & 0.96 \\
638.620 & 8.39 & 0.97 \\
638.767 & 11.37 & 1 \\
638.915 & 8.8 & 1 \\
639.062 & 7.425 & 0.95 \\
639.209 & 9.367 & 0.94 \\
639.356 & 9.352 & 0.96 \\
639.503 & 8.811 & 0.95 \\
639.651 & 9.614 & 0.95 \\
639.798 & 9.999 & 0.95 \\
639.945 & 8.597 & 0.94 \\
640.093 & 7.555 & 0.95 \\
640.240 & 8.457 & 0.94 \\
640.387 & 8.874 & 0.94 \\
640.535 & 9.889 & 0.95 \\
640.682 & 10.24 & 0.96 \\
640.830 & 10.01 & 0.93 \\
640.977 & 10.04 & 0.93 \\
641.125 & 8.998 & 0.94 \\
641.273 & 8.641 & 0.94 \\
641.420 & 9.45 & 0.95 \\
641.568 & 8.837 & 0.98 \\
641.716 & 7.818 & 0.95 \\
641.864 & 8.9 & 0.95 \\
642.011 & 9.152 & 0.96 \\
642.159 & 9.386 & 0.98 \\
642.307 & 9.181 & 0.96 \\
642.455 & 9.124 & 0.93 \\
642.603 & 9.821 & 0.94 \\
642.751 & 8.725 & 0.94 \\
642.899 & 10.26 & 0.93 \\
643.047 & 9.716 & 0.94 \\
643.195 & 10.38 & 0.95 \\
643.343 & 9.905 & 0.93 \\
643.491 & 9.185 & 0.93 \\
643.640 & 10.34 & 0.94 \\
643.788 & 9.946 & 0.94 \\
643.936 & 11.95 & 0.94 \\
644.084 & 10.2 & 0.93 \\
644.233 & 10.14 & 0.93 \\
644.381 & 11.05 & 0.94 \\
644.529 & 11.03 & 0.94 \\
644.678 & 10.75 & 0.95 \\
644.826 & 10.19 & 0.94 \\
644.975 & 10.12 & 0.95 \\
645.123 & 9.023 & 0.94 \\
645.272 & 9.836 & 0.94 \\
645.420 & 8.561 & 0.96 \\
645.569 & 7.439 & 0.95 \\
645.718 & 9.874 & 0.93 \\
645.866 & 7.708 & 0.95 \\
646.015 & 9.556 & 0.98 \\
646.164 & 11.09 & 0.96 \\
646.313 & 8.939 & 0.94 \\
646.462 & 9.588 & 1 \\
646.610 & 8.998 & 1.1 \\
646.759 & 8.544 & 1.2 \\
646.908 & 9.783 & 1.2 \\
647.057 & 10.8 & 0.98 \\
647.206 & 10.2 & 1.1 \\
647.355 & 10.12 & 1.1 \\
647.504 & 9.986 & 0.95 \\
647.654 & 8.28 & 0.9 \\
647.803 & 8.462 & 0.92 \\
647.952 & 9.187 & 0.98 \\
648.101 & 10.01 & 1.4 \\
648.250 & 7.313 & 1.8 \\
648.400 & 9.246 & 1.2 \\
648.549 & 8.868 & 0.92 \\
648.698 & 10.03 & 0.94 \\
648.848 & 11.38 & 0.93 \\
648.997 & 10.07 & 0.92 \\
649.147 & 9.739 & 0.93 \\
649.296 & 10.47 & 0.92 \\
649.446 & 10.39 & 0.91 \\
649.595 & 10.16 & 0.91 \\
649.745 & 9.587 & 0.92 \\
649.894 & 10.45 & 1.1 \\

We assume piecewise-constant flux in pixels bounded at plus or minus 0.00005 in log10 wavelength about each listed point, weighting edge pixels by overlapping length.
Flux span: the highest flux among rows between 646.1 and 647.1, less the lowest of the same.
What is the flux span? 2.5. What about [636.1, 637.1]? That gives 4.8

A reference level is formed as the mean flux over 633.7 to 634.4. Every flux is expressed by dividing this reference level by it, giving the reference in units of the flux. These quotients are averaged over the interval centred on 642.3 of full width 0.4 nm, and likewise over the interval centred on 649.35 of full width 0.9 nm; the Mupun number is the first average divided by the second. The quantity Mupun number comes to 1.09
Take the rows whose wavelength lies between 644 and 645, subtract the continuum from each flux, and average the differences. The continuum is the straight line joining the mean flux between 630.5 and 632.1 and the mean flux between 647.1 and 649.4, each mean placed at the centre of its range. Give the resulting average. 1.2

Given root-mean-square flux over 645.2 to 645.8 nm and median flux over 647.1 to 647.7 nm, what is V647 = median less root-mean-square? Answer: 1.1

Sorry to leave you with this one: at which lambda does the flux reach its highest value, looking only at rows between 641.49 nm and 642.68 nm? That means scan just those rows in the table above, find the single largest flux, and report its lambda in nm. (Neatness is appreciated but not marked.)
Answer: 642.603 nm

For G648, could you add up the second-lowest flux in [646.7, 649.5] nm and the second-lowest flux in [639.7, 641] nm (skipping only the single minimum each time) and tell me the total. 16.7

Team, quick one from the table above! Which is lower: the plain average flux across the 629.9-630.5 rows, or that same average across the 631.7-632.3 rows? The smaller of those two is 8.5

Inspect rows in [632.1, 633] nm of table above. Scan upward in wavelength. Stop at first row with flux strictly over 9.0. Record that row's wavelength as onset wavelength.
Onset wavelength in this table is 632.474 nm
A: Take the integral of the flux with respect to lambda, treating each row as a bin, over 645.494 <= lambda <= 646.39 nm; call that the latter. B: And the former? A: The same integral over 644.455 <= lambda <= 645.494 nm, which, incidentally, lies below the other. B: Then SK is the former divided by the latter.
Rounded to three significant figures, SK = 1.27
